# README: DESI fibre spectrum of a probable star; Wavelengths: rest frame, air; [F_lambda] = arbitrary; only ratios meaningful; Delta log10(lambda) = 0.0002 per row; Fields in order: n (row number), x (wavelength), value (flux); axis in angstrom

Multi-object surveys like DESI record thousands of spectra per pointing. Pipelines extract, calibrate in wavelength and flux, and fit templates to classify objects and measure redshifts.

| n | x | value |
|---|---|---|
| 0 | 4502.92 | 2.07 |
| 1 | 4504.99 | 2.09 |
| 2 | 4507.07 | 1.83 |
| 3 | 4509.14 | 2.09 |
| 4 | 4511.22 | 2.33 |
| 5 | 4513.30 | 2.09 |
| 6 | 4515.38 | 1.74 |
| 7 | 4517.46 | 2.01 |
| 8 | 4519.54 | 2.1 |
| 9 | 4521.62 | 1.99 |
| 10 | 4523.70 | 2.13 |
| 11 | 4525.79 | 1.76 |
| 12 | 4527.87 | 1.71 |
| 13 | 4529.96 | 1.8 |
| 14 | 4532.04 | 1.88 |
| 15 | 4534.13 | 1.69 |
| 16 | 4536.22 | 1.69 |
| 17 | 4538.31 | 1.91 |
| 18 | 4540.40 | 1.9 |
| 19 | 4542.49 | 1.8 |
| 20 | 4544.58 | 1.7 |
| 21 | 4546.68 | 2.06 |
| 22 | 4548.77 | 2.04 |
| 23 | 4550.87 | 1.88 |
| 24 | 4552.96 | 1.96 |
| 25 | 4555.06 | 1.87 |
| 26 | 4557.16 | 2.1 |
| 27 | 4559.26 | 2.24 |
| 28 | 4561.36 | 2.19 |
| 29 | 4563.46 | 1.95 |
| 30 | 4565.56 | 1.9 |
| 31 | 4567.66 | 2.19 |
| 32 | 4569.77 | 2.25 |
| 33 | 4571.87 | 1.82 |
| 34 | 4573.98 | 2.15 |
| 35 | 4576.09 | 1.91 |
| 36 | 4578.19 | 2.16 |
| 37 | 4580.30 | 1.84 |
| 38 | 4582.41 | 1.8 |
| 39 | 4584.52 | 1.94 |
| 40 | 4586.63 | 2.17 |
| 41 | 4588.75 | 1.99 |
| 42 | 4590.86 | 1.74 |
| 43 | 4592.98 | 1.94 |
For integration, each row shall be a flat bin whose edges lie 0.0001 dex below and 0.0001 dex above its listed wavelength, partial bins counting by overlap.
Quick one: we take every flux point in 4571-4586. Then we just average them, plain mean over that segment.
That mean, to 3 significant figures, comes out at 1.95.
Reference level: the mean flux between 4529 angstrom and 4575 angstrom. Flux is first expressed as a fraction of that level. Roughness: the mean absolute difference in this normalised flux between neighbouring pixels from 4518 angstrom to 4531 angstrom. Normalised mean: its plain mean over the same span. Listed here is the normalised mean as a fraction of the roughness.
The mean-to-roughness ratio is 12.6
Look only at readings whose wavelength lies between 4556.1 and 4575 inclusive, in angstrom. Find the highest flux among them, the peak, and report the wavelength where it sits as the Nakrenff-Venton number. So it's 4569.77 angstrom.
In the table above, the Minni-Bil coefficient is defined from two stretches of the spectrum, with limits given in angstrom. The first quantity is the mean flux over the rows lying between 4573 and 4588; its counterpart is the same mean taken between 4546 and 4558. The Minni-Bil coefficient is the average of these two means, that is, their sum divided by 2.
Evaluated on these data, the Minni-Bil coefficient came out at 1.99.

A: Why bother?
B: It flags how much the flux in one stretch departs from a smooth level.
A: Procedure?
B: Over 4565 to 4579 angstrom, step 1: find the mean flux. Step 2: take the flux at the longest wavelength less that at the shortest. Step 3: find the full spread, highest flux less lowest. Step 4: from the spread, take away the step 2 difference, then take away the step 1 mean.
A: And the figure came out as -1.9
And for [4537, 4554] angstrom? -1.6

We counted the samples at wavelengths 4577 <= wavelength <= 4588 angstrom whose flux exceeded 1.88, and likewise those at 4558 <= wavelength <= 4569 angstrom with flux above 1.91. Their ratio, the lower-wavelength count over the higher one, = 1.33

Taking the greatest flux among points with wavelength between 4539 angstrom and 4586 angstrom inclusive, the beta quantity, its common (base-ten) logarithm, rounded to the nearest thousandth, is 0.352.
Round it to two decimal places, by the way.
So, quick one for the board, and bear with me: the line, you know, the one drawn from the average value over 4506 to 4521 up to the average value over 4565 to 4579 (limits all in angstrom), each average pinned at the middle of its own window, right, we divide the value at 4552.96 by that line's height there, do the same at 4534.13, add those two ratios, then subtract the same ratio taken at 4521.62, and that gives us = 0.81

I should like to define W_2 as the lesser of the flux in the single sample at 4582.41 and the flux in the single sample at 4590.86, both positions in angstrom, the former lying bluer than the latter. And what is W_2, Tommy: 1.74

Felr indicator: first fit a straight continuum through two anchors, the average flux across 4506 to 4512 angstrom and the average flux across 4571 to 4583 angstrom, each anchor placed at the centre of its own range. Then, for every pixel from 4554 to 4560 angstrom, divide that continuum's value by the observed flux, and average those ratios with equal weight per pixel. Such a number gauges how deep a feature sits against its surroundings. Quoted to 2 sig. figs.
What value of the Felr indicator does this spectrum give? 0.97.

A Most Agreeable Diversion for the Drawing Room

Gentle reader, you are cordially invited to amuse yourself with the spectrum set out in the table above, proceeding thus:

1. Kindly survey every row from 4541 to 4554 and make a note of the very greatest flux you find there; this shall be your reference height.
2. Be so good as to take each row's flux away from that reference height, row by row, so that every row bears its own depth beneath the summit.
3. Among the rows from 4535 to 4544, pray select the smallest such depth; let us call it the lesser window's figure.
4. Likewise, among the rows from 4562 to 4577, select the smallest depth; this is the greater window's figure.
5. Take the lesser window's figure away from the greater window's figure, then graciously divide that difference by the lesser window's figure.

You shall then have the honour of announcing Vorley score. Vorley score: -2.3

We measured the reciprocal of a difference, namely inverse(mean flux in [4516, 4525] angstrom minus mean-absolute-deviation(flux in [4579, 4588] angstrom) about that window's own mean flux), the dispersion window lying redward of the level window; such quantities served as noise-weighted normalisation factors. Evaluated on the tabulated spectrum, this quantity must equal 0.52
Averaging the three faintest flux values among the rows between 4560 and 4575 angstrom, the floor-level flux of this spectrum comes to 1.89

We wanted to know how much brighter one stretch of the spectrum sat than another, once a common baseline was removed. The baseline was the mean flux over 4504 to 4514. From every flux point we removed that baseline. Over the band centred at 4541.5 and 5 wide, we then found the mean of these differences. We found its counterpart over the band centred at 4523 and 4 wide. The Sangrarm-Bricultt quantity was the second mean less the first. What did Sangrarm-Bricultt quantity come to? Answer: 0.21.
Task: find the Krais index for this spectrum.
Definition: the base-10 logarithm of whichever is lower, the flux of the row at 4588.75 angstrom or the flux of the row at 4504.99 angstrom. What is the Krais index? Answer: 0.299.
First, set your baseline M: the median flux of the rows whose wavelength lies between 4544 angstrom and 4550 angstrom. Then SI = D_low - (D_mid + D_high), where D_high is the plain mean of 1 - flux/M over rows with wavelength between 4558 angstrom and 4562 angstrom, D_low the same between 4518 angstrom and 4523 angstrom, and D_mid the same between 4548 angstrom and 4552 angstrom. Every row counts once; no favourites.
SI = 0.04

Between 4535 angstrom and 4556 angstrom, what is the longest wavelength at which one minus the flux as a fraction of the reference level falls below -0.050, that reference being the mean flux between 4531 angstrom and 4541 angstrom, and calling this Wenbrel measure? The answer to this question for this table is 4552.96 angstrom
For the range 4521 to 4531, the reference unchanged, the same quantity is 4523.70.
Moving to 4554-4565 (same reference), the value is 4563.46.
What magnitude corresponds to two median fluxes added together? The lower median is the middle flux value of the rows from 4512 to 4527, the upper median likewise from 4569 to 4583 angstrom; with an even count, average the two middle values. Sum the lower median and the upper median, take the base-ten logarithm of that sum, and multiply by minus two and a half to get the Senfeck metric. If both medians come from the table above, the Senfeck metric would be -1.48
